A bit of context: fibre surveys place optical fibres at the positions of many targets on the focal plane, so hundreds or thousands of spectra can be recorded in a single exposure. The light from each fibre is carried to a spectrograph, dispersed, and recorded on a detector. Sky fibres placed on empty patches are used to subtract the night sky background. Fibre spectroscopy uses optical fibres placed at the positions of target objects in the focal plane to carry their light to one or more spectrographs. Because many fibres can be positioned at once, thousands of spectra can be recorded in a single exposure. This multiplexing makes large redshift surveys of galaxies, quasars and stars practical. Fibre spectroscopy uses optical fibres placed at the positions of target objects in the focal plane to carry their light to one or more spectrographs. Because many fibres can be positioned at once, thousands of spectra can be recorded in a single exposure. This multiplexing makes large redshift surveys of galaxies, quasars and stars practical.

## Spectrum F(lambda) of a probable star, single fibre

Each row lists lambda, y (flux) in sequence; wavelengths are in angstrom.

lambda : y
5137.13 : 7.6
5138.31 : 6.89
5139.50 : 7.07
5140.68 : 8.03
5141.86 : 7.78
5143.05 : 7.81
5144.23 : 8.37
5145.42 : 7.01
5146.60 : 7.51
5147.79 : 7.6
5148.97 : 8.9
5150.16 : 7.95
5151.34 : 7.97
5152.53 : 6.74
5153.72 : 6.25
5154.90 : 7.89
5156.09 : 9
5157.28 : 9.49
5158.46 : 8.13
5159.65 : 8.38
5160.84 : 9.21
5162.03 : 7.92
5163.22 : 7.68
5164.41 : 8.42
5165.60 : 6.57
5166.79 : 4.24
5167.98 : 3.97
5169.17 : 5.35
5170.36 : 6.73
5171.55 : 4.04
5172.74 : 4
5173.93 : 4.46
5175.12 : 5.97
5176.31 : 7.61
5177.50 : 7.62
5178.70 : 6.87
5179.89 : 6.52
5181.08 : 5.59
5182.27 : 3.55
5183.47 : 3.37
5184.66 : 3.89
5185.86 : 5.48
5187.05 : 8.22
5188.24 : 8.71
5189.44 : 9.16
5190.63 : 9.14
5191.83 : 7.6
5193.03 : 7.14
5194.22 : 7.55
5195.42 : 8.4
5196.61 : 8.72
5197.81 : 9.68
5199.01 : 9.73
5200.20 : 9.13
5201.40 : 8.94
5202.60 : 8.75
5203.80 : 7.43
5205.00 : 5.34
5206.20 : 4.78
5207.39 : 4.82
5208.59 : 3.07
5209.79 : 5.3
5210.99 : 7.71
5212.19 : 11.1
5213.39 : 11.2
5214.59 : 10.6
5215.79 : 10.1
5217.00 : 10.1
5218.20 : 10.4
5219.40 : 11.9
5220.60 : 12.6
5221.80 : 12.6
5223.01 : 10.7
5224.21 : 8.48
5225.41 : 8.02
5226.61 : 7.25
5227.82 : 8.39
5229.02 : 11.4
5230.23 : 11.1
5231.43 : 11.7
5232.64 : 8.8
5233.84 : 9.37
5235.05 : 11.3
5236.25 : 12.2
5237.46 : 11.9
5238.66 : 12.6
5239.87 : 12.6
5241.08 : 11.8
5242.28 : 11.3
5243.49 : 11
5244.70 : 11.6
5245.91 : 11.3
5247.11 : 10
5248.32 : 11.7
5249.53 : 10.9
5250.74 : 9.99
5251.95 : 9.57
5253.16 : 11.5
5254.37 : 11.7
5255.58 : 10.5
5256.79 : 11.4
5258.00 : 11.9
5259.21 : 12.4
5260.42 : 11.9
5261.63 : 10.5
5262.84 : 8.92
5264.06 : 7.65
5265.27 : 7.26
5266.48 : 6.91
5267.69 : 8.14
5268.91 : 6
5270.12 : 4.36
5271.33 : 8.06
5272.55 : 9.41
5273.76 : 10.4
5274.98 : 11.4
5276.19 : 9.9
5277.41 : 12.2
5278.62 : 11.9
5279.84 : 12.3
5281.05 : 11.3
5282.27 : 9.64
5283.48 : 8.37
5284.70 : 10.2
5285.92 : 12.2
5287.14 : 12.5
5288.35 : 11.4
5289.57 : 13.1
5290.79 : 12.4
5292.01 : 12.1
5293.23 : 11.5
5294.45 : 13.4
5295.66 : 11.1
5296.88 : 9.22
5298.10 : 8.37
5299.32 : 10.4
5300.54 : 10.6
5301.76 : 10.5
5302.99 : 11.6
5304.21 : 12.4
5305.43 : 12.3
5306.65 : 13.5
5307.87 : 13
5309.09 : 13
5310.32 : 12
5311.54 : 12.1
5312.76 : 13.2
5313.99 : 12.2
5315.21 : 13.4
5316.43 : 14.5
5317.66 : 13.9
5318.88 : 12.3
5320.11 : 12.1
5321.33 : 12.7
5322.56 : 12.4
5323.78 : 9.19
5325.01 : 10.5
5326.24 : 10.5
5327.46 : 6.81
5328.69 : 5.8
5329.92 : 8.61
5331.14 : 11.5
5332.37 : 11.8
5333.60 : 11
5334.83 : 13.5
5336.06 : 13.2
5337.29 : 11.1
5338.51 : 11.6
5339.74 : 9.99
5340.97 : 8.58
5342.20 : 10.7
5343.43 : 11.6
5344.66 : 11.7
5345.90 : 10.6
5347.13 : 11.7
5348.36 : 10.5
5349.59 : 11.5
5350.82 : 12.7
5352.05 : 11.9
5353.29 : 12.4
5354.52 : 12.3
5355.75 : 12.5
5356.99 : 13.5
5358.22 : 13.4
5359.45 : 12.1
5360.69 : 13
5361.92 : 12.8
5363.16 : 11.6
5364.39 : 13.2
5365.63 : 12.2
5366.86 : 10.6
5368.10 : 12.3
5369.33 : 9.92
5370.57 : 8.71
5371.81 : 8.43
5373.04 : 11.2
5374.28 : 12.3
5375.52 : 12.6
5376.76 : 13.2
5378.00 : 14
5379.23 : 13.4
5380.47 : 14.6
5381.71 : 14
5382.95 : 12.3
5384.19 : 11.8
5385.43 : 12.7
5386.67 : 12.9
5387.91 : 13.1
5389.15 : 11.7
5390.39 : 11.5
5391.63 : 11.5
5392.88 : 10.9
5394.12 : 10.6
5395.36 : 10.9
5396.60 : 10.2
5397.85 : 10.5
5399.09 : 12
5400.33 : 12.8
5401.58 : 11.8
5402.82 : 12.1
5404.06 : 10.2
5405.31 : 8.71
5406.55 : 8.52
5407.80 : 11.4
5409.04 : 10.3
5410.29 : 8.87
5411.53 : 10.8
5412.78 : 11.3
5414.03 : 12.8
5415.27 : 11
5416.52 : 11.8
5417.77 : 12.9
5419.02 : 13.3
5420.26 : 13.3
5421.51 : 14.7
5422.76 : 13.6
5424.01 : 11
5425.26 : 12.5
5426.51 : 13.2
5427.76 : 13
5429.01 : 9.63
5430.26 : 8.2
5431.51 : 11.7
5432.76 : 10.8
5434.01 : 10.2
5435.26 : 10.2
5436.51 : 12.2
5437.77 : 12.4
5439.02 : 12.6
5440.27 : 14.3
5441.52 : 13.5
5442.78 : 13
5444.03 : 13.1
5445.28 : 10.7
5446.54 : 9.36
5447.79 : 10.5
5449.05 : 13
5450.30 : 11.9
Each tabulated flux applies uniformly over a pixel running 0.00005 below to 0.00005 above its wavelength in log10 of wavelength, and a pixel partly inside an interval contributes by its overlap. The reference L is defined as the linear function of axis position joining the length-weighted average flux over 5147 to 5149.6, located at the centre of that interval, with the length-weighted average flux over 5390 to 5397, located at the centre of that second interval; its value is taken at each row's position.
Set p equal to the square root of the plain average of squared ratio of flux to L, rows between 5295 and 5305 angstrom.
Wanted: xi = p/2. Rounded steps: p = 1.07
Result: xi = 0.54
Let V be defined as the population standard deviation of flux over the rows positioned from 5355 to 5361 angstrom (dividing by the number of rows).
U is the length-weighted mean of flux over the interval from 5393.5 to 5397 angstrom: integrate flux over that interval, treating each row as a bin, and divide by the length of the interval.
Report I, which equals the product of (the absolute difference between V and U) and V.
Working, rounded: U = 10.6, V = 0.5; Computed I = 5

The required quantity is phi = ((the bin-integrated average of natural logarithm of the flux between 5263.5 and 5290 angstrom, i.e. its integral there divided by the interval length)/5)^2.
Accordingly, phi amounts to 0.20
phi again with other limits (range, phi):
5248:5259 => 0.23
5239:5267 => 0.22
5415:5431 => 0.25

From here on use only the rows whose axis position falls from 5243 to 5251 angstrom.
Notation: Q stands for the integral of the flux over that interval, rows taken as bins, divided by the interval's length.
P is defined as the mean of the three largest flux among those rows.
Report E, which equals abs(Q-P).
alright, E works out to 0.6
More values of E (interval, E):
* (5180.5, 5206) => 2.2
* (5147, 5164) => 1.2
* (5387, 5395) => 0.5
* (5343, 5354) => 0.7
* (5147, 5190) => 2.5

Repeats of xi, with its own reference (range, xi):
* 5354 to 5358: 0.61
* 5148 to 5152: 0.51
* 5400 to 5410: 0.49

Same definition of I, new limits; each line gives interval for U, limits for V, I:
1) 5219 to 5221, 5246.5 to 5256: 9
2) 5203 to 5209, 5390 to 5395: 2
